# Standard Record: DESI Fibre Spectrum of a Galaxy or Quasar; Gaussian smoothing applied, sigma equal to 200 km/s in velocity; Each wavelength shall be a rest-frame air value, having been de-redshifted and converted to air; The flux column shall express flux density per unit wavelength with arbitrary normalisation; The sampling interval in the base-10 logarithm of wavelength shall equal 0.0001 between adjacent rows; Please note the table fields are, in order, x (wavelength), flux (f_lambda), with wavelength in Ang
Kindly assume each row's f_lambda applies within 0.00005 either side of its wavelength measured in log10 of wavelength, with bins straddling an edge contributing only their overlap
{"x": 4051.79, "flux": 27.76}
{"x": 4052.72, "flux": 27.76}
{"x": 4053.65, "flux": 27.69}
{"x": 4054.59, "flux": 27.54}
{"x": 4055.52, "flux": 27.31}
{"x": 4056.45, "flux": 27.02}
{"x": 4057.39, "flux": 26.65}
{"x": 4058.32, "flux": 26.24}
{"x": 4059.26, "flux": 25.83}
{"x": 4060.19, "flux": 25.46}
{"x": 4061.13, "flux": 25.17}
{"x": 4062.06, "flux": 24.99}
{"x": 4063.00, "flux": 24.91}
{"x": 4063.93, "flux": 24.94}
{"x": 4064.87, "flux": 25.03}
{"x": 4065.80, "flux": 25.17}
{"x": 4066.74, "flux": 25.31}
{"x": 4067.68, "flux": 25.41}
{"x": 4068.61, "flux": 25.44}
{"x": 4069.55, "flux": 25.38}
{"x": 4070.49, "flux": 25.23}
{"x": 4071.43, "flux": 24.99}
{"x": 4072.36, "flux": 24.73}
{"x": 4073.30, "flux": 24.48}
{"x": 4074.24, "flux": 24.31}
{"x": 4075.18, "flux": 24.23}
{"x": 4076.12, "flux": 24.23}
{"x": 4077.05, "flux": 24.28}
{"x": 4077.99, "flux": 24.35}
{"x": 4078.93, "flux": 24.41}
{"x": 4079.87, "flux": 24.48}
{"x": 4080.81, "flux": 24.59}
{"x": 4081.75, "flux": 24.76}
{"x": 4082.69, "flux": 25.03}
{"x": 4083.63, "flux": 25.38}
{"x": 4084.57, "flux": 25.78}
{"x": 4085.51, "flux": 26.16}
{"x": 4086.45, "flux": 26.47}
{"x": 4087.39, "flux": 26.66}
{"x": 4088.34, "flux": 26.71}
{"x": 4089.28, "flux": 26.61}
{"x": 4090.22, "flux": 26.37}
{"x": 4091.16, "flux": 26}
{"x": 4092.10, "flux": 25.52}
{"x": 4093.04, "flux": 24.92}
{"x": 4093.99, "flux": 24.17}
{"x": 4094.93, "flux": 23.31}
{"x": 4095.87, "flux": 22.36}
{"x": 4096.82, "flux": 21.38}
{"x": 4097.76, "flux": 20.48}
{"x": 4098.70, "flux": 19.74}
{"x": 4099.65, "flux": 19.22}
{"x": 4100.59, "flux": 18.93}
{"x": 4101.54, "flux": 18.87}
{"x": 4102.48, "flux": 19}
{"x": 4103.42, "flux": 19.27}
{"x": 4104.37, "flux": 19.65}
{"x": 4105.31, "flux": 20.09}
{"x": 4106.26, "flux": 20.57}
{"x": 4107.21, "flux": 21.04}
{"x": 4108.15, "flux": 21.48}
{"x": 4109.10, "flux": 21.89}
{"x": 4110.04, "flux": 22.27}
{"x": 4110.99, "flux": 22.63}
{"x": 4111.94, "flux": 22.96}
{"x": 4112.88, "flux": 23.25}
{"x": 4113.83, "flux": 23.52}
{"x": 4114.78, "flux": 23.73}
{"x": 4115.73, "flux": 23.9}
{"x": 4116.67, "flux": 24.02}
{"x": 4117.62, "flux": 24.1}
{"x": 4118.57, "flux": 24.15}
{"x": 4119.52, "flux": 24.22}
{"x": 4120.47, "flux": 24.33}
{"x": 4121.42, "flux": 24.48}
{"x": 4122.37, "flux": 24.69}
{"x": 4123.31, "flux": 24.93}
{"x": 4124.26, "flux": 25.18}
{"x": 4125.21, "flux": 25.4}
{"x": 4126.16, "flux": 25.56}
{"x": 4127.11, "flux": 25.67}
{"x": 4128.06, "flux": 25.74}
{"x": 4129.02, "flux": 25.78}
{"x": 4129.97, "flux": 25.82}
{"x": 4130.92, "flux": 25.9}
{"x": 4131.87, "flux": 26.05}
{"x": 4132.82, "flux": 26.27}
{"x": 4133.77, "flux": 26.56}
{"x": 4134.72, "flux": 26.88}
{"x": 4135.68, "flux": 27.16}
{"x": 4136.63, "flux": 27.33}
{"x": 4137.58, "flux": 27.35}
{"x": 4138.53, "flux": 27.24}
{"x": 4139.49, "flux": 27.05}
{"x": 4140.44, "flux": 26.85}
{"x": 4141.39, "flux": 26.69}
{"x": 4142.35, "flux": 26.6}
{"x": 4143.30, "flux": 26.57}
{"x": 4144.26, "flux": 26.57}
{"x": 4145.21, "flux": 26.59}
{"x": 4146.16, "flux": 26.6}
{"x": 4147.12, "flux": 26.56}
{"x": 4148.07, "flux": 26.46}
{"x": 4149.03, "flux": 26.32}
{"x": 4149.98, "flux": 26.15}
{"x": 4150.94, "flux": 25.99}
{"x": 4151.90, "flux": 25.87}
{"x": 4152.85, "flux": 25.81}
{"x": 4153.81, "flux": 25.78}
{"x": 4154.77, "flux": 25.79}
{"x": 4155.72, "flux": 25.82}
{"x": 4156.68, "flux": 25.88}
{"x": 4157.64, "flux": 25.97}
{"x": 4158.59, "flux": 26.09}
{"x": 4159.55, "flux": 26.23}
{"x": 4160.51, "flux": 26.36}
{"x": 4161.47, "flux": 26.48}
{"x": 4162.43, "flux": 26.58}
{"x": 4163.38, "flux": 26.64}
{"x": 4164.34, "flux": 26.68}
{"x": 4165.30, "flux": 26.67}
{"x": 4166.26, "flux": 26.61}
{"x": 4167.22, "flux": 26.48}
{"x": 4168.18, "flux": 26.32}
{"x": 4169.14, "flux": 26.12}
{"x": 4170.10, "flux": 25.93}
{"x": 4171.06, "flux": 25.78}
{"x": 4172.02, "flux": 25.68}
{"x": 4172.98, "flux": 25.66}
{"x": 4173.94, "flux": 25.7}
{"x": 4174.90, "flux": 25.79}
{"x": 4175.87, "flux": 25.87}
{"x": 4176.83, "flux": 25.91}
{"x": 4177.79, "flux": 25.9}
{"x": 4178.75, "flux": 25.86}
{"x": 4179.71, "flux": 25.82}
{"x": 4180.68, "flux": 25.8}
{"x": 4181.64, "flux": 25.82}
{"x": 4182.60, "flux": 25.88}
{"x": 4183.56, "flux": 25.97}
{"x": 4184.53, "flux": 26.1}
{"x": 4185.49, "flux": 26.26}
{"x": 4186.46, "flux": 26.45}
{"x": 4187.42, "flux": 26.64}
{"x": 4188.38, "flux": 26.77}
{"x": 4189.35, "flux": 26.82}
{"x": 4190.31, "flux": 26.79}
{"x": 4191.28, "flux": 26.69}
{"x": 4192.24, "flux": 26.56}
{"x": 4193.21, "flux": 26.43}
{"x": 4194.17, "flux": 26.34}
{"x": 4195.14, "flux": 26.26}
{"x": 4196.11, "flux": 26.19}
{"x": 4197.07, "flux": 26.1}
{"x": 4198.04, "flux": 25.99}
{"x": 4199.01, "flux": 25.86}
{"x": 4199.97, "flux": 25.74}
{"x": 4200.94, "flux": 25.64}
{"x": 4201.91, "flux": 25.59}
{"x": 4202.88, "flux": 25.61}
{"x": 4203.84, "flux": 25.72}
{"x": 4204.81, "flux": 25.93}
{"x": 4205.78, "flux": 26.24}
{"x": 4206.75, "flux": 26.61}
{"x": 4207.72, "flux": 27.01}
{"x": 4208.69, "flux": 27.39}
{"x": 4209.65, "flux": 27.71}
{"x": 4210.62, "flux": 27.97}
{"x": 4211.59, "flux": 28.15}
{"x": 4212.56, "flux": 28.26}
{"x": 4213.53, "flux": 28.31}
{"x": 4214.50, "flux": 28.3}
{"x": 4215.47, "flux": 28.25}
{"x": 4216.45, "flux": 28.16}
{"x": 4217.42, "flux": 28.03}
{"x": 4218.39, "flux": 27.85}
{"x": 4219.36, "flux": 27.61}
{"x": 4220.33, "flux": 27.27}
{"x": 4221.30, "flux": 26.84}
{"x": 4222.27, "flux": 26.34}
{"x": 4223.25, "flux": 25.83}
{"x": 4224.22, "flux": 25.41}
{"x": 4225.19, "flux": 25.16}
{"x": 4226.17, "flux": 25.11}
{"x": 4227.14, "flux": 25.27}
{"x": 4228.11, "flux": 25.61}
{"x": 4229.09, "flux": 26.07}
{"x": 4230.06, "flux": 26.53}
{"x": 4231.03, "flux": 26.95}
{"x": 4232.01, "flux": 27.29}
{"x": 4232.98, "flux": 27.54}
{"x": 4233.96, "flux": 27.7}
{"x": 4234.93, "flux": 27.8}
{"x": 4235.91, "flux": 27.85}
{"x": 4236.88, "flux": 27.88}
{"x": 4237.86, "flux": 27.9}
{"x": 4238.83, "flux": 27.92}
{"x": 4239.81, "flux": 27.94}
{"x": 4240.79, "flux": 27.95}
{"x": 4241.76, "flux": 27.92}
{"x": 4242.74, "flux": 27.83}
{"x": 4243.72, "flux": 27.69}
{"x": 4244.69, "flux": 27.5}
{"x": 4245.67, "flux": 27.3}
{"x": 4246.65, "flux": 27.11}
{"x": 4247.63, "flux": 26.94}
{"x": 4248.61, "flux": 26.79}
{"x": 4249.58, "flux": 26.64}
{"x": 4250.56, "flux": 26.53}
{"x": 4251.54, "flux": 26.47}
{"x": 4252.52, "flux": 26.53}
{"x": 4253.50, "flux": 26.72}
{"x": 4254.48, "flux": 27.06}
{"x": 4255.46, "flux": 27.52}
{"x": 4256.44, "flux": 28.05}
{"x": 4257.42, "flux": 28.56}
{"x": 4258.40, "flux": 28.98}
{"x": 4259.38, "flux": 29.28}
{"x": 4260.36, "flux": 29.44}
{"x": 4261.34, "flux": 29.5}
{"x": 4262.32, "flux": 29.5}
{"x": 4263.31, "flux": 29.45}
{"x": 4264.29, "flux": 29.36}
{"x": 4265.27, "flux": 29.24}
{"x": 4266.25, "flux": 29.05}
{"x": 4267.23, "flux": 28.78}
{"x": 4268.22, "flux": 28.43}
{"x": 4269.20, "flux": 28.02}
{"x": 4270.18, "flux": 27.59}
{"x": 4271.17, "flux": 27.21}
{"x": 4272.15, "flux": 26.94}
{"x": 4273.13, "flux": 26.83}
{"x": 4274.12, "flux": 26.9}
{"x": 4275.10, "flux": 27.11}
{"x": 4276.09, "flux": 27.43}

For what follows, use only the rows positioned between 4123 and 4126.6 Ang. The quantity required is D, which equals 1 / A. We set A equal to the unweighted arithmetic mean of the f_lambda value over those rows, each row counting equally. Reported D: 0.040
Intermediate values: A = 25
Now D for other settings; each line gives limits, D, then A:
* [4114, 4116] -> 0.042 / 24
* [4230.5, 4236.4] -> 0.036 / 28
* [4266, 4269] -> 0.035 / 29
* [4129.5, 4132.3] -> 0.039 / 26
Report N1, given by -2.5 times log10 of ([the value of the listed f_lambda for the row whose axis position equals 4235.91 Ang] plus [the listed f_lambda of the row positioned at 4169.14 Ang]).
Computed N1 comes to -4.330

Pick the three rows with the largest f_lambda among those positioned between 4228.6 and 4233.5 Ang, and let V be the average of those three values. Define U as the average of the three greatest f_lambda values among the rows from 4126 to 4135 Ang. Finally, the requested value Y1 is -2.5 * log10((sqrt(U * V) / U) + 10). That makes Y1 -2.60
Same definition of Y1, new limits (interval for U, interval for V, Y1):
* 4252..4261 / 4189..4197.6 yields -2.60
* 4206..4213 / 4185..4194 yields -2.60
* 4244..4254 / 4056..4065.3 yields -2.60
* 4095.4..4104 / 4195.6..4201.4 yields -2.61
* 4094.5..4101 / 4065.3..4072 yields -2.61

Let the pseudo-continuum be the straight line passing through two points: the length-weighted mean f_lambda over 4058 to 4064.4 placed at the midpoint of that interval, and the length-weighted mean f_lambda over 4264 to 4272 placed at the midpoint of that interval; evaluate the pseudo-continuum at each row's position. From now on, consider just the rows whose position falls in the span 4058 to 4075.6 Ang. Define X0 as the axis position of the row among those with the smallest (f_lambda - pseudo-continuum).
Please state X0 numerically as 4075.18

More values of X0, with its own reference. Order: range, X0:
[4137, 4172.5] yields 4172.02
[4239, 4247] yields 4246.65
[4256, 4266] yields 4256.44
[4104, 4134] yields 4104.37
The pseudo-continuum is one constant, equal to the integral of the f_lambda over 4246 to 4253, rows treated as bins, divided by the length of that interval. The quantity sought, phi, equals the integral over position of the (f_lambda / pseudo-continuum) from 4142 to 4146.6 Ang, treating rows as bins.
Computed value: 4.6 Ang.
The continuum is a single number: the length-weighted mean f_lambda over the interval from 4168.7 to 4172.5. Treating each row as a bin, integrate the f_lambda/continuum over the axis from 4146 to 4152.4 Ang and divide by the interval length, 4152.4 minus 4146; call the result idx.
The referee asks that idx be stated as 1.01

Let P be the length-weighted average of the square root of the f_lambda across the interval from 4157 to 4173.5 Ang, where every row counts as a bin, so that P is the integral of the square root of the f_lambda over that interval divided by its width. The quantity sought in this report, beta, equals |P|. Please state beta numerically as 5.12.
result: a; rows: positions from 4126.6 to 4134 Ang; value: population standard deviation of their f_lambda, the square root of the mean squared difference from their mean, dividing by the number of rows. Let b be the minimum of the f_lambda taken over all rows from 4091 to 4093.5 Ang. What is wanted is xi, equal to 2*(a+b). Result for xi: 50.4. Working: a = 0.3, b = 24.92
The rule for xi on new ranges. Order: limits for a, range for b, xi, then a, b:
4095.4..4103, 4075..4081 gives 50.9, 1.2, 24.23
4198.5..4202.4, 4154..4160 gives 51.8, 0.1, 25.79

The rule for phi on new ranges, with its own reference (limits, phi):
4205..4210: 5.0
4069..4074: 4.7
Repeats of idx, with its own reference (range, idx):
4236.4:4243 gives 1.08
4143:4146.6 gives 1.03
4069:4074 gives 0.96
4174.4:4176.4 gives 1.00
